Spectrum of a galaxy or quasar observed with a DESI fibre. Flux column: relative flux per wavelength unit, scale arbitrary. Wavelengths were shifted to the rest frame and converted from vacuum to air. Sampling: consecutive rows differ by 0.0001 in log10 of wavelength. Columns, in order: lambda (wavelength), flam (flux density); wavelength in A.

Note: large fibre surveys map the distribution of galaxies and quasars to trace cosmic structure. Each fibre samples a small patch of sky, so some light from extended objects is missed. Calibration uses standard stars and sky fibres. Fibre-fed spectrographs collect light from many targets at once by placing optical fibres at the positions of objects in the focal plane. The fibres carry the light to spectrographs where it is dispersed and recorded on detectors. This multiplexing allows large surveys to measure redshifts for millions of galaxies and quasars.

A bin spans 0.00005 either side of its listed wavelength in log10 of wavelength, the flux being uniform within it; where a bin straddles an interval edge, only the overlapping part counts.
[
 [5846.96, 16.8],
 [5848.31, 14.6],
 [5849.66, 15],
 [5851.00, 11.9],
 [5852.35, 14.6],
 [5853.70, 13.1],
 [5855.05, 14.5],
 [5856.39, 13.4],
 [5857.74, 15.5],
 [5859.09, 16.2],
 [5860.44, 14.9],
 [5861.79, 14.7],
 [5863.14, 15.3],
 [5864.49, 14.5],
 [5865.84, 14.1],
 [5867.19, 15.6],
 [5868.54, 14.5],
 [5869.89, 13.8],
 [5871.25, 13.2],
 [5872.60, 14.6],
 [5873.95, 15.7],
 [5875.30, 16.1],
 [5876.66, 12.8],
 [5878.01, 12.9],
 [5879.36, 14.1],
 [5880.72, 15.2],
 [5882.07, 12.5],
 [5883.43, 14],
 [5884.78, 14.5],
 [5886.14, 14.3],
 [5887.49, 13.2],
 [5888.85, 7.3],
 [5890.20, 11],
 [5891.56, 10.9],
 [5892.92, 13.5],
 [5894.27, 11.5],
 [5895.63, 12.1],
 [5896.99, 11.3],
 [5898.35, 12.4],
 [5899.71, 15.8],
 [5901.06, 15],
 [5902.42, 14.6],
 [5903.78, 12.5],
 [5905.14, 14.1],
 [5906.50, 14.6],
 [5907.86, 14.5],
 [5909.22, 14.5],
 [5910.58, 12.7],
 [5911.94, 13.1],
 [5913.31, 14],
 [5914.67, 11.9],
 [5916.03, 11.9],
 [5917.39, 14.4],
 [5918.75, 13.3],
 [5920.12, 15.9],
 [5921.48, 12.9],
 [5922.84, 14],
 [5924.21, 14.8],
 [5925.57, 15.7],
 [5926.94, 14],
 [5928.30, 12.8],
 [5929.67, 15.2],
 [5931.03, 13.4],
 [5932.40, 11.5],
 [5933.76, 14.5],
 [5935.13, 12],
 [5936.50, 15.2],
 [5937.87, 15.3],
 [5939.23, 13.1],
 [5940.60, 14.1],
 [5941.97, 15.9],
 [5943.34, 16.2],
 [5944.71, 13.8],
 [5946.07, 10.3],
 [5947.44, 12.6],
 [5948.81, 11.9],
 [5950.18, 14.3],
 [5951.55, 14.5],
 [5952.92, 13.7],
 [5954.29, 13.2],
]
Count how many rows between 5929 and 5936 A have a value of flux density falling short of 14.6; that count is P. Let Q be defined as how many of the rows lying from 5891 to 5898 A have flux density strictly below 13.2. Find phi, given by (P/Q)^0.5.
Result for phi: 1.00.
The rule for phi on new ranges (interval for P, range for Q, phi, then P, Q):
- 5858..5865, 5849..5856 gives 0.71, 1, 2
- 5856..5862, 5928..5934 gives 0.71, 1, 2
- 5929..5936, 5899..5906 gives 2.00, 4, 1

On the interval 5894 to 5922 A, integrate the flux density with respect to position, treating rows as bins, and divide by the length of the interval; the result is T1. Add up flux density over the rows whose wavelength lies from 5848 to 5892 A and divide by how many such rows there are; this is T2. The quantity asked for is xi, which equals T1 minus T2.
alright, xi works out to -0.4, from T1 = 13.5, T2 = 13.9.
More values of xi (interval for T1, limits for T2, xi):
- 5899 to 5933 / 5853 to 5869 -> -0.8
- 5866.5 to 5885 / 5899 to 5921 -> 0.3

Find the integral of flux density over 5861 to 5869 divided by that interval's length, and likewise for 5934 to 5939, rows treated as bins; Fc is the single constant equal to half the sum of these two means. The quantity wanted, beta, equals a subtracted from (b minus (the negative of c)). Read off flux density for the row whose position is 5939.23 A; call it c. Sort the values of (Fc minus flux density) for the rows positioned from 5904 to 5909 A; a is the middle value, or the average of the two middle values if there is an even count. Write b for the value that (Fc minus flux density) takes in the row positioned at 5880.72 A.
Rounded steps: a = -0.06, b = -0.8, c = 13.1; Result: 12.4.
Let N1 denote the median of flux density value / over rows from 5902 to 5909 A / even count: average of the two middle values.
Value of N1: 14.5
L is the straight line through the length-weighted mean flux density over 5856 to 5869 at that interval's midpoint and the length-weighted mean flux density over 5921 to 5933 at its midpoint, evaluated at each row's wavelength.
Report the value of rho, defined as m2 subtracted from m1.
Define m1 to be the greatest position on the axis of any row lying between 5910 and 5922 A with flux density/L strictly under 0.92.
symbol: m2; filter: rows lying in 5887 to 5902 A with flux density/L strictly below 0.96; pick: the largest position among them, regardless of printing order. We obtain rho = 17.7 A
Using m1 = 5916.03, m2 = 5898.35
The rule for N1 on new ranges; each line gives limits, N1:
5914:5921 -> 13.3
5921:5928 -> 14.0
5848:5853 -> 14.6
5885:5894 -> 12.1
